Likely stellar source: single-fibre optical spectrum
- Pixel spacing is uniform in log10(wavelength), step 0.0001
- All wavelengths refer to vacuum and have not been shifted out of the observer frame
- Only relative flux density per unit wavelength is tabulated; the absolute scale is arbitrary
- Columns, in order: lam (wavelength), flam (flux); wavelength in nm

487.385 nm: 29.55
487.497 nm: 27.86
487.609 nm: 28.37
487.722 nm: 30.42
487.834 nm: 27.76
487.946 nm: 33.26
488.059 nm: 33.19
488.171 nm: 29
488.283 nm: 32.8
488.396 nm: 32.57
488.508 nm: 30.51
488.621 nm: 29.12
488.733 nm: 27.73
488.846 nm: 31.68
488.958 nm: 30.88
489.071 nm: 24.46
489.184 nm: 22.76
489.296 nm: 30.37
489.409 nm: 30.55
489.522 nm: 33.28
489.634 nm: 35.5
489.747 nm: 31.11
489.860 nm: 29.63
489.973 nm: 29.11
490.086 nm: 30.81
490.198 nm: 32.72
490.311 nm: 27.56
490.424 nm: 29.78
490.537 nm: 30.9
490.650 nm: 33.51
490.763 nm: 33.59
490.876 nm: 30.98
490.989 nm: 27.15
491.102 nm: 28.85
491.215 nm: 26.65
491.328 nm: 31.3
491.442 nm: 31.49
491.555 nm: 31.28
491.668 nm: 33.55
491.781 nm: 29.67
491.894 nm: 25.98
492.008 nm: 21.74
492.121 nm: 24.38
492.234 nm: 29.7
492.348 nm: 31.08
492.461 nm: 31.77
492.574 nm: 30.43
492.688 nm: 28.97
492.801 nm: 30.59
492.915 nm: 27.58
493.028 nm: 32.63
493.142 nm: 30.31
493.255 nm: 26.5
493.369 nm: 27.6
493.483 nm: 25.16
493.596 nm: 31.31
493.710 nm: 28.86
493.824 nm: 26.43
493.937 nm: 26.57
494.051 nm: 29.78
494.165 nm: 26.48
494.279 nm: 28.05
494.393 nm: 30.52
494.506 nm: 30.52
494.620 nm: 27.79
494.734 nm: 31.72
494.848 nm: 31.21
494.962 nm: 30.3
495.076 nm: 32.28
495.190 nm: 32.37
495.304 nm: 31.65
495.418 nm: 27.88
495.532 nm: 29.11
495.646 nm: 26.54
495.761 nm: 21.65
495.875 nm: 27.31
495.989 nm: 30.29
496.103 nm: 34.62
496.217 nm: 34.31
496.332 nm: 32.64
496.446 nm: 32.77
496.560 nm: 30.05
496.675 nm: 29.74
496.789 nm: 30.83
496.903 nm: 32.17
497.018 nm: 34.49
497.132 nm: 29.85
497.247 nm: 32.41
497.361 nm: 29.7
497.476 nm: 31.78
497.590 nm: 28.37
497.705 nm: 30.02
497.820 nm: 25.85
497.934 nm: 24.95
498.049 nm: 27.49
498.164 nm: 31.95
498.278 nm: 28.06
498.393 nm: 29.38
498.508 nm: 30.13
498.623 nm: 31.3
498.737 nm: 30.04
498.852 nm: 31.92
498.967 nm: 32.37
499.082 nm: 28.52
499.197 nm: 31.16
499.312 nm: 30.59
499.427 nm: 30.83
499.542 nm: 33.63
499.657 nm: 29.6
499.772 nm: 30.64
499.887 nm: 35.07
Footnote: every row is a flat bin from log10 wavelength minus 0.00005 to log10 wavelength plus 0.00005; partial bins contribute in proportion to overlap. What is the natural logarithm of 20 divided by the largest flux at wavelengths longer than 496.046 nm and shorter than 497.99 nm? -0.549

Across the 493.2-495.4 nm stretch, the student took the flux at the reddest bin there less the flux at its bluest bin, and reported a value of 5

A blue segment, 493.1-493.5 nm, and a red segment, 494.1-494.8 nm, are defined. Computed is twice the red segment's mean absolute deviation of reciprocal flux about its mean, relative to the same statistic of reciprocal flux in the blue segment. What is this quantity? 2.0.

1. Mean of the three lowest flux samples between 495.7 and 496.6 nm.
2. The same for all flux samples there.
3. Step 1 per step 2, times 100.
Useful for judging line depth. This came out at 86.5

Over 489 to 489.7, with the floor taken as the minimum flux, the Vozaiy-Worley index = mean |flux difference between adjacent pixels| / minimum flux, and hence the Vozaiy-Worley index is 0.13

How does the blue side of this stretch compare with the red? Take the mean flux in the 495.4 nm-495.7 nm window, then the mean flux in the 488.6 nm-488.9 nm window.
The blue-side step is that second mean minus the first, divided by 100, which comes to 0.017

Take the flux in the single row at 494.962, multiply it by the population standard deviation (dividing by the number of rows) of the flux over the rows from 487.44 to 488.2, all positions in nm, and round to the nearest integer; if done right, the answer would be 67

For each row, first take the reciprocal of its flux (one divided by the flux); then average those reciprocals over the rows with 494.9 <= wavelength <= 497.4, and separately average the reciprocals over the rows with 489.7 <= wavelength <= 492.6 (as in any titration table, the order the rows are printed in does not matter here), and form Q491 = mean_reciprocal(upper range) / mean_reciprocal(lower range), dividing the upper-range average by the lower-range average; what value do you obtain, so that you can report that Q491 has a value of 0.97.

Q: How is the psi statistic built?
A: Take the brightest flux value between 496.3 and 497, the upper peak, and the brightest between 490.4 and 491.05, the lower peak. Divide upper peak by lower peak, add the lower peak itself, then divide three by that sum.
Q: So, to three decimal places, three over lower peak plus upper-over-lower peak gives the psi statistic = 0.087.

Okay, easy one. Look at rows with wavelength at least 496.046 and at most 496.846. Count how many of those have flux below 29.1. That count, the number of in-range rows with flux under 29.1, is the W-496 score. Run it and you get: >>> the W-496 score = 0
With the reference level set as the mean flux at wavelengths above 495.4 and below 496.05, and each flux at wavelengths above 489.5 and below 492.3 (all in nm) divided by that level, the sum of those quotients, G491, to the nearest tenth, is 27.7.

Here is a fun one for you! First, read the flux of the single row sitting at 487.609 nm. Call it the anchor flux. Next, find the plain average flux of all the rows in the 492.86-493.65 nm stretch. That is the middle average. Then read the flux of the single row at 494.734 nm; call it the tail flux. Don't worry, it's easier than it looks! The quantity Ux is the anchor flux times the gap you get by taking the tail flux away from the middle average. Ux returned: -85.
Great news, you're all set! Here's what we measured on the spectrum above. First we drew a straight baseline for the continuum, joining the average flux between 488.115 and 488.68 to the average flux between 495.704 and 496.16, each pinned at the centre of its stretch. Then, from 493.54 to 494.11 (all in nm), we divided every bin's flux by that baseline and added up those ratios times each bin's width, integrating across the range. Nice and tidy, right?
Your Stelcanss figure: 0.56 nm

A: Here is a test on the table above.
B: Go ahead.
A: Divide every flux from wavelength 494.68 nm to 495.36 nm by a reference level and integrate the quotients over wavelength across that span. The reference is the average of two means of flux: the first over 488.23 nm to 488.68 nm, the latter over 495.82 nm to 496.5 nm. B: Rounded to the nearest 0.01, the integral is 0.68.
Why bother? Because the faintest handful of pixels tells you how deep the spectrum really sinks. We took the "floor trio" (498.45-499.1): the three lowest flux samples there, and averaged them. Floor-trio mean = 29.6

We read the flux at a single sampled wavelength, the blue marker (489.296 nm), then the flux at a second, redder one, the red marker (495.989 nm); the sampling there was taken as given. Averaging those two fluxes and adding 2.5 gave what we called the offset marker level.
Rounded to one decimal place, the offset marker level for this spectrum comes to 32.8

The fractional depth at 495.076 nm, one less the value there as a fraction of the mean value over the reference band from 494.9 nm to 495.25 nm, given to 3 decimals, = -0.020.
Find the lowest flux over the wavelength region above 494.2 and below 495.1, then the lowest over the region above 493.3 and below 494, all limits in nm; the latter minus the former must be -3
